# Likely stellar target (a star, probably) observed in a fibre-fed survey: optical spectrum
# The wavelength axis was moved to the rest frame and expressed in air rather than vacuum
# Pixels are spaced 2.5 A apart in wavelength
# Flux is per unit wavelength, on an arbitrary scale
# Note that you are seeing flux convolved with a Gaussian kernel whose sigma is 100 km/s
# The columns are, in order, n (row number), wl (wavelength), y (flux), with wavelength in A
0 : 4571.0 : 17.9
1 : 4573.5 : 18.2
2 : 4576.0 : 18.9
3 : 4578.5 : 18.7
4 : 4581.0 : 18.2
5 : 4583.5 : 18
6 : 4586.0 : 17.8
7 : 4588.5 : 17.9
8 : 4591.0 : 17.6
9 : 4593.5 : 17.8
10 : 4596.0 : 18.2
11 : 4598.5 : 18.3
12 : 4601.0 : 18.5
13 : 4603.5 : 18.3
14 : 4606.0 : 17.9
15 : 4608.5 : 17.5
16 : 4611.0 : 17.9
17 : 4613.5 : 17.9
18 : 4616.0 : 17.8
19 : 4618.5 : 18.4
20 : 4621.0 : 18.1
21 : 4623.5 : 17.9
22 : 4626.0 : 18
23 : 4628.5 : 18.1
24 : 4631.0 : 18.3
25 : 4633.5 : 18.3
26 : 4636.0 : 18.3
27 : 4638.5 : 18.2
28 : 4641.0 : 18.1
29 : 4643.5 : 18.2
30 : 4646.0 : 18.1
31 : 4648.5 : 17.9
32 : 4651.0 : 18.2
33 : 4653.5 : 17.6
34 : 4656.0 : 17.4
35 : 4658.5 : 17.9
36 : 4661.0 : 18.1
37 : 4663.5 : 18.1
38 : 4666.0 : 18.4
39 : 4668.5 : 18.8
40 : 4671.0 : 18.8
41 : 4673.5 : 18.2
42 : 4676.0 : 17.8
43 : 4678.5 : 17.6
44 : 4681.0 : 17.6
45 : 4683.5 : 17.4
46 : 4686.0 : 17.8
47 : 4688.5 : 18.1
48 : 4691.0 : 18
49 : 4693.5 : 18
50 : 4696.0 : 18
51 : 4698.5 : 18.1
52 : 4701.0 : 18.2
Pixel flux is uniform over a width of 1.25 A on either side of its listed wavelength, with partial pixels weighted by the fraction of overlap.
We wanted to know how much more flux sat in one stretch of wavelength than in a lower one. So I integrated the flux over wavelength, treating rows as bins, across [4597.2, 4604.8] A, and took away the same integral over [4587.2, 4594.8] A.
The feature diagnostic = 4.5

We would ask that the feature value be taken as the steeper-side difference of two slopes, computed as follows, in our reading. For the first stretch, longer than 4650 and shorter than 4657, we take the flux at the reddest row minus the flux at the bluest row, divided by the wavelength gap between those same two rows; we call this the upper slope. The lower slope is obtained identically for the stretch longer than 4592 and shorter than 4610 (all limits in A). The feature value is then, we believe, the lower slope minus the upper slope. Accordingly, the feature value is 0.14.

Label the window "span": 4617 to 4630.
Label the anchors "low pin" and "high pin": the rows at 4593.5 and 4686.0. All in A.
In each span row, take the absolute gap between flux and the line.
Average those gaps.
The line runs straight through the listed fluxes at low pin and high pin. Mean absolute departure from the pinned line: 0.30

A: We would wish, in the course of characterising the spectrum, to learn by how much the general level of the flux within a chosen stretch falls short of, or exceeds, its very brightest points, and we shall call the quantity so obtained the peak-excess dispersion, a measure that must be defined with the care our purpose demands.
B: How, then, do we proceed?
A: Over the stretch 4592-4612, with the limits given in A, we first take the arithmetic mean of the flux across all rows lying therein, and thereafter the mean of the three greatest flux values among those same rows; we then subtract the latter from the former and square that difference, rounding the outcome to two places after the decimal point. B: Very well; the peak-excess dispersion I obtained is 0.10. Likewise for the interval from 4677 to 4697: 0.05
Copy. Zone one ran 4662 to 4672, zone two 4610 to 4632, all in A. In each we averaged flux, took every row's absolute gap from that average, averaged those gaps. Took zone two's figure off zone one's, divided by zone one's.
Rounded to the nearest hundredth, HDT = 0.42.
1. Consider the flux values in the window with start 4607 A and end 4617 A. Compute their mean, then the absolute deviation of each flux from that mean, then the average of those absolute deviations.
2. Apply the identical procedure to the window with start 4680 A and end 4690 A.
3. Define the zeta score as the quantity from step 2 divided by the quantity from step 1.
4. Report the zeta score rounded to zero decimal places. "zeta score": 2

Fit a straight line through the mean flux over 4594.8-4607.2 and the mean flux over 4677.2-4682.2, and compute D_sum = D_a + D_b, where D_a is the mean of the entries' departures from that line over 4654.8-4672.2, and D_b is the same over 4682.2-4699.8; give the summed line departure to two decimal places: 0.89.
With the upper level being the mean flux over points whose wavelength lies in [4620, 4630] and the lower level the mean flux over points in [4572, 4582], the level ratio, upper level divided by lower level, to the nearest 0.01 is 0.97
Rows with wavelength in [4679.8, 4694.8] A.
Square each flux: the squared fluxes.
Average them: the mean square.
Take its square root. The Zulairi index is 17.8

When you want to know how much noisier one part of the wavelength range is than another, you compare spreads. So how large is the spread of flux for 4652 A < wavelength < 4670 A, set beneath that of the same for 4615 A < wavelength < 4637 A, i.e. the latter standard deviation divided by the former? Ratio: 0.4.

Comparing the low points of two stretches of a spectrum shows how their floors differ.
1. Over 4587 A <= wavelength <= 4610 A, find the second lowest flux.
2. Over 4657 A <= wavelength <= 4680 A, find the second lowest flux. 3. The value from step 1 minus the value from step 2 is -0.20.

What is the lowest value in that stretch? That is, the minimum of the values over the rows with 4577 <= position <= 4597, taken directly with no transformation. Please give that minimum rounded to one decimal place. 17.6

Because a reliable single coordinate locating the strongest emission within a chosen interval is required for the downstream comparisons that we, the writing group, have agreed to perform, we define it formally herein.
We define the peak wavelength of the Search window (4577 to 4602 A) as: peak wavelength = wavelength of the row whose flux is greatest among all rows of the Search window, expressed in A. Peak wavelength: 4578.5 A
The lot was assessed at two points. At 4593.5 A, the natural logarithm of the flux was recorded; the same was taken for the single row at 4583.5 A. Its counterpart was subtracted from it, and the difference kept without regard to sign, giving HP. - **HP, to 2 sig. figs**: 0.011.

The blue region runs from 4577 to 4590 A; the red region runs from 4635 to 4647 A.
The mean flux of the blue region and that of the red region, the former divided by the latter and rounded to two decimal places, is 1.00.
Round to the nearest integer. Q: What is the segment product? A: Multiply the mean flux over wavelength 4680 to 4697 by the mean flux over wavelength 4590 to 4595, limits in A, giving 316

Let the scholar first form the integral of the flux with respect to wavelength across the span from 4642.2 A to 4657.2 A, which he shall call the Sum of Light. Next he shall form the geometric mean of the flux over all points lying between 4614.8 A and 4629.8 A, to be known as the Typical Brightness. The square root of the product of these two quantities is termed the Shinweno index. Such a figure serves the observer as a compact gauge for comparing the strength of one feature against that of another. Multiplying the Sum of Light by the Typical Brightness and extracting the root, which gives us 69.6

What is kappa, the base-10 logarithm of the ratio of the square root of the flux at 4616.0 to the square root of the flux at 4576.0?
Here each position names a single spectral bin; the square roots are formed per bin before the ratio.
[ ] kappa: -0.013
